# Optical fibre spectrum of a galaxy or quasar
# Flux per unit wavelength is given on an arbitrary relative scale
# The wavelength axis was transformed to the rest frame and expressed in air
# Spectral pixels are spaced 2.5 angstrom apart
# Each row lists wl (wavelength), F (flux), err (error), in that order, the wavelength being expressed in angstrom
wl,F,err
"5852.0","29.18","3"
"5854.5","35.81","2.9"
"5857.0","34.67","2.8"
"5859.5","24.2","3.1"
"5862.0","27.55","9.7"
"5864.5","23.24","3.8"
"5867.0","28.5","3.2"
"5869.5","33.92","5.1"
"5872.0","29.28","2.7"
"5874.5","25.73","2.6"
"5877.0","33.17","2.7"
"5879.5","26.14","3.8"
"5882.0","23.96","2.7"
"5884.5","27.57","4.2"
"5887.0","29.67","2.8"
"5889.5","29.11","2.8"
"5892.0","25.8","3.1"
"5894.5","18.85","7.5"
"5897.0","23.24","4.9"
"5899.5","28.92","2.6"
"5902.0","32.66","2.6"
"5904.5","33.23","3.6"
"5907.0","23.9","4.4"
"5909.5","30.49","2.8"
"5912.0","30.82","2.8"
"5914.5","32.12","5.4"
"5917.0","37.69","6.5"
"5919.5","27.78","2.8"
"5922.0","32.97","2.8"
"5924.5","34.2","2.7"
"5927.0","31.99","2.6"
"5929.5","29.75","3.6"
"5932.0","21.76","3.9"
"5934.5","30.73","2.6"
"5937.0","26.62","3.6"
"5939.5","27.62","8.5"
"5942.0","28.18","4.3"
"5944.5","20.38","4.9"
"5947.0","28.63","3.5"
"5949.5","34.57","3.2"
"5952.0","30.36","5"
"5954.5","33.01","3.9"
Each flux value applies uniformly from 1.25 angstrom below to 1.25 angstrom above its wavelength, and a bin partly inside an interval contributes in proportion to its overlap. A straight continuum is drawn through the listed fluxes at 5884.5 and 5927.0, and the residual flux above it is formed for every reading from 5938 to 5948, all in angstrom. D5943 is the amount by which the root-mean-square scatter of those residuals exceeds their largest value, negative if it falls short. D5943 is 13.6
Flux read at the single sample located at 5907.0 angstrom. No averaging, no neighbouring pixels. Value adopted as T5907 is 23.9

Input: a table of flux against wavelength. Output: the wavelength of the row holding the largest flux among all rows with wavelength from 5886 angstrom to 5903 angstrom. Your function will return 5902.0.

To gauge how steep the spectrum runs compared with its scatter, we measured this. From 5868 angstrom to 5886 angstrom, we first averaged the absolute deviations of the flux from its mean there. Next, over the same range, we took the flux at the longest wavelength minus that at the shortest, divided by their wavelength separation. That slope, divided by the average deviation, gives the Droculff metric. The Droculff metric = -0.14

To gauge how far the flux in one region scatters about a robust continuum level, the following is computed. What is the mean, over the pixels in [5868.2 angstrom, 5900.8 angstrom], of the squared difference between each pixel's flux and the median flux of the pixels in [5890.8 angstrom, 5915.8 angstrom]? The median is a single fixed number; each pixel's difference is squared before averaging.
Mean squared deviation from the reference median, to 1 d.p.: 20.9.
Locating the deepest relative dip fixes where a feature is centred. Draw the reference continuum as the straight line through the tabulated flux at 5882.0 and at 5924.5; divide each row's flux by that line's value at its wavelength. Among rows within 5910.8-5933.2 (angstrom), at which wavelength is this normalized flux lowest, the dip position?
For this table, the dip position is 5932.0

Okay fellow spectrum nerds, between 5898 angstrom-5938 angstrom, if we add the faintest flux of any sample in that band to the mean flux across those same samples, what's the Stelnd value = 52.1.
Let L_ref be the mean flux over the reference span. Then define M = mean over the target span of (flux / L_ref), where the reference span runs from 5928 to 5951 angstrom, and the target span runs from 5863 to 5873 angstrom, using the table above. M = 1.04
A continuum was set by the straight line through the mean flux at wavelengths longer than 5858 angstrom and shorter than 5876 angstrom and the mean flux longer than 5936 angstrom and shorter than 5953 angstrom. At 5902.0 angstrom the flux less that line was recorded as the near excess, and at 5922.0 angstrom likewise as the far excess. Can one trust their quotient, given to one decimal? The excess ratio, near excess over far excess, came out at 1.0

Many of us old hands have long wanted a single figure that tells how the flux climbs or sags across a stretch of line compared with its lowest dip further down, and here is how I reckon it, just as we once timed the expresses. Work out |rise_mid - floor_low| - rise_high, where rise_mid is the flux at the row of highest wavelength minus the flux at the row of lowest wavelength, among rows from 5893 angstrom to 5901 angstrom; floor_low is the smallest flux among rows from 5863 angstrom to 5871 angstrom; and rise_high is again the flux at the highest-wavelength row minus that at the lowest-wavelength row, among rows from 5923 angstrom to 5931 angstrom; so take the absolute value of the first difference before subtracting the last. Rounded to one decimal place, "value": 17.6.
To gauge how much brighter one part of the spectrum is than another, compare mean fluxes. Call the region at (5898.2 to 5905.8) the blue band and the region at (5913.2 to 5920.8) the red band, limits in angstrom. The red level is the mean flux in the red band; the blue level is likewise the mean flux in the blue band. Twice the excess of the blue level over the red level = -2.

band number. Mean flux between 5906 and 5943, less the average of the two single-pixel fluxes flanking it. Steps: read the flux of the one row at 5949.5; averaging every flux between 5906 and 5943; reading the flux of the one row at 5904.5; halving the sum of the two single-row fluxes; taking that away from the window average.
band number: -4.1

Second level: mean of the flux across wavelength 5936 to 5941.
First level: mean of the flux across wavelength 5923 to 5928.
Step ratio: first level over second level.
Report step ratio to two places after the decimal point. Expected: 1.22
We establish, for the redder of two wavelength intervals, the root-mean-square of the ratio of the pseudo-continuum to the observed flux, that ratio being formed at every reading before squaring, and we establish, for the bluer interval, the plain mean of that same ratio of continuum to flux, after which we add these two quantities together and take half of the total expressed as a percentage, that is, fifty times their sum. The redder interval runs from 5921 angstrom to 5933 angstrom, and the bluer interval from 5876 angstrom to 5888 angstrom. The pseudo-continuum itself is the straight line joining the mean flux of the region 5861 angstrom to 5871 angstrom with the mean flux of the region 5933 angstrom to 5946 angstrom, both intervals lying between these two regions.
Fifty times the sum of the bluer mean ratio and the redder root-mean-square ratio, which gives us 97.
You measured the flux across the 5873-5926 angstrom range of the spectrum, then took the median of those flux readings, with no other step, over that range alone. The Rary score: 29.1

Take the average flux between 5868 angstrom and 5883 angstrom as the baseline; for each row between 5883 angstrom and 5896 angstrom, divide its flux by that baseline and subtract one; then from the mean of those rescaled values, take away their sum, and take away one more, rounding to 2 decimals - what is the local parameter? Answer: -0.65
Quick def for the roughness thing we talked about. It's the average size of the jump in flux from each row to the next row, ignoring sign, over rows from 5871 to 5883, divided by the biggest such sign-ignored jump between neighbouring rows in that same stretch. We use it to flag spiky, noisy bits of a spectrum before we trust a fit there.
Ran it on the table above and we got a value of 0.68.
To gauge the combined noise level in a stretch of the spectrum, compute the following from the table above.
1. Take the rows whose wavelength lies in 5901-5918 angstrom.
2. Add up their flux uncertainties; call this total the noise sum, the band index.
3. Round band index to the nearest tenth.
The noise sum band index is 28.1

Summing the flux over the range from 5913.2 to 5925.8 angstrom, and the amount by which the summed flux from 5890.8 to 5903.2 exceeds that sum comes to -35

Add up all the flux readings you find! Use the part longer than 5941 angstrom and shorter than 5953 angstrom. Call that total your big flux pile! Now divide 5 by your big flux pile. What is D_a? 0.035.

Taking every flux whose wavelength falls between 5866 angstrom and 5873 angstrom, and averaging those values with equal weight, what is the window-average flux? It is 31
